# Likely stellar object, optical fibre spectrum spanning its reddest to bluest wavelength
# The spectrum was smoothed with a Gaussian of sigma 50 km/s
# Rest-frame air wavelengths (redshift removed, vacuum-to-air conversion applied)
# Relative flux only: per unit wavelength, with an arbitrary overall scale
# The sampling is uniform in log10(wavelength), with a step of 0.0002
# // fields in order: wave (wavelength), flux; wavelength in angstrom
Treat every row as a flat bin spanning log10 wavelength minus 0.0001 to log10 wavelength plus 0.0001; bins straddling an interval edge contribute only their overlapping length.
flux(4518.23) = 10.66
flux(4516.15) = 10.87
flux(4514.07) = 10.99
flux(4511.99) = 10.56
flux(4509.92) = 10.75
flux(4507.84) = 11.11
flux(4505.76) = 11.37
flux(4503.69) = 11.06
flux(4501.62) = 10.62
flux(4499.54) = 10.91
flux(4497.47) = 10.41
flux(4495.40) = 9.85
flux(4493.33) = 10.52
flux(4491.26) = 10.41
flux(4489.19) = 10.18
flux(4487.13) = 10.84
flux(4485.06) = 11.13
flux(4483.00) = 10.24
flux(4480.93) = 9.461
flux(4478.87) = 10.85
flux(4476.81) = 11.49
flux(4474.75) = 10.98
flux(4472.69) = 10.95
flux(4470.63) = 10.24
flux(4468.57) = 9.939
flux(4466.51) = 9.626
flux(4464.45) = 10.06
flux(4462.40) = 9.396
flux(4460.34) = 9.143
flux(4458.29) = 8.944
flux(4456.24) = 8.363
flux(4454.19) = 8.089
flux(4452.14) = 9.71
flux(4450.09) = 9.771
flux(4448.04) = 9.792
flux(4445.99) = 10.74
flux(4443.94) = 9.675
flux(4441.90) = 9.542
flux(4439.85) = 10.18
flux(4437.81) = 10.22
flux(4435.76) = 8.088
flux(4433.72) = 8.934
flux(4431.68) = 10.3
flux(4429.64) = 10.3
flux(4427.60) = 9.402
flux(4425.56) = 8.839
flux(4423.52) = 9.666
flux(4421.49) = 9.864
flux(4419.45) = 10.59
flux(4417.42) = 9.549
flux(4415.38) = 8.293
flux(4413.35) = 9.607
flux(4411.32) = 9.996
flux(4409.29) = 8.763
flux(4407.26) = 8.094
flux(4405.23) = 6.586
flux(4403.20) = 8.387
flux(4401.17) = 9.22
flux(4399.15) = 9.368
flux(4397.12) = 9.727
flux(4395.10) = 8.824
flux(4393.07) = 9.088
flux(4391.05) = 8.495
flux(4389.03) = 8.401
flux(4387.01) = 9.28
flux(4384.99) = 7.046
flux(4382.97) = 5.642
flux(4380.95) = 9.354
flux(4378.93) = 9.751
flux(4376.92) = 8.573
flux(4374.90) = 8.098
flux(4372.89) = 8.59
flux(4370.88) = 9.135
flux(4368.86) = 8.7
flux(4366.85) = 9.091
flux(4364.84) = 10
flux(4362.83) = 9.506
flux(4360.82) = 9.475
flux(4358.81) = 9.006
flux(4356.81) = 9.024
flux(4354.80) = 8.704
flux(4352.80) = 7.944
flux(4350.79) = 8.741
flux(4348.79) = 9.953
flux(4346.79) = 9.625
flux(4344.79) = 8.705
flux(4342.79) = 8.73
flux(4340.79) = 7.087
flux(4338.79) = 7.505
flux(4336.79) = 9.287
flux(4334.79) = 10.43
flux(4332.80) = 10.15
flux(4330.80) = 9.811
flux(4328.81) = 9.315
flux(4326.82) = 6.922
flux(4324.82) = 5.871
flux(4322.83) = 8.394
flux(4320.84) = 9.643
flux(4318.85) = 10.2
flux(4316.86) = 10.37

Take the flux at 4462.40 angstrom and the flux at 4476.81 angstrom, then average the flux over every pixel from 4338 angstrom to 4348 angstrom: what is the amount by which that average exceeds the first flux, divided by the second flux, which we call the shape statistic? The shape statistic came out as -0.09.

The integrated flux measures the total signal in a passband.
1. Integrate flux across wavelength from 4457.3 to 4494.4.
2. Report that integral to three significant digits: 380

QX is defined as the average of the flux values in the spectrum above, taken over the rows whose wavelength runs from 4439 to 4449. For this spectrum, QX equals 10.0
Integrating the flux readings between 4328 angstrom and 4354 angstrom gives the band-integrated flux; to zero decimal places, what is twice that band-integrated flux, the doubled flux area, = 469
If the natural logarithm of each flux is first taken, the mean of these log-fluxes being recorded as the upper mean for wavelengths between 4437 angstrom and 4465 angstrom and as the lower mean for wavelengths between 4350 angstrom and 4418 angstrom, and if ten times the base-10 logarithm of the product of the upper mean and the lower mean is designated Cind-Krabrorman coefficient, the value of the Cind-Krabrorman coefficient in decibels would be 6.88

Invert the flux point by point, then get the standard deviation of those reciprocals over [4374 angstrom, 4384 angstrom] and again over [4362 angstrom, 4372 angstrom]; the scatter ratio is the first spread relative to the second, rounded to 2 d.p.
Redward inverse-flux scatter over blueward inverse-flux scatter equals 5.37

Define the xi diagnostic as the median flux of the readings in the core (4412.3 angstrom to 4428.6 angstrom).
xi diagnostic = 9.6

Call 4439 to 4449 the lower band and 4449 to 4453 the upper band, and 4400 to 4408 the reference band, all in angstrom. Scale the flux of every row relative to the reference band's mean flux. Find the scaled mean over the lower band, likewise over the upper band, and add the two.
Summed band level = 2.44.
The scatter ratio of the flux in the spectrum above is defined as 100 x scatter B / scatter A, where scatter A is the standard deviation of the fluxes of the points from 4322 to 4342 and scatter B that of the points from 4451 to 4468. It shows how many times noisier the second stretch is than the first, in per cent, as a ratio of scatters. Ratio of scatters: 43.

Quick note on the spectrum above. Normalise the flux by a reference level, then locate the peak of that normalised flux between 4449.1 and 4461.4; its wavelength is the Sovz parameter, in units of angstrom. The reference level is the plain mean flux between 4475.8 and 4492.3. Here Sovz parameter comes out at 4450.09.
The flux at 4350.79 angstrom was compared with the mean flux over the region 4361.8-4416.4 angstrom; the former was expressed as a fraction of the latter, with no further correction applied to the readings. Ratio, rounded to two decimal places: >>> 1.00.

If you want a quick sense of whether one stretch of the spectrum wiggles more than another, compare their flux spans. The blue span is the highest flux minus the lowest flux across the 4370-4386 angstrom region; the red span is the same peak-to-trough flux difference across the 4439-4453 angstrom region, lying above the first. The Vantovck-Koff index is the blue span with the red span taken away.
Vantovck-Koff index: 2.9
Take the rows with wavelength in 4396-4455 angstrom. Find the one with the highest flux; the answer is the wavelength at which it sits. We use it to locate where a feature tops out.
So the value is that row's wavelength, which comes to 4445.99 angstrom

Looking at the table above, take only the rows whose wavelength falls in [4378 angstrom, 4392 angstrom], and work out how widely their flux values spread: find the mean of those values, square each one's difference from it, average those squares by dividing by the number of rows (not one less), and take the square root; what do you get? 1.4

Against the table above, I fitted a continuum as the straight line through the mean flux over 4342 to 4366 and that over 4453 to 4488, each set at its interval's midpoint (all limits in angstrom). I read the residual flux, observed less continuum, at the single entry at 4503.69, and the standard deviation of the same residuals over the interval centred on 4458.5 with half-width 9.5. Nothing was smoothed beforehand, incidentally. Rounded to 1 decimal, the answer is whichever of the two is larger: 0.8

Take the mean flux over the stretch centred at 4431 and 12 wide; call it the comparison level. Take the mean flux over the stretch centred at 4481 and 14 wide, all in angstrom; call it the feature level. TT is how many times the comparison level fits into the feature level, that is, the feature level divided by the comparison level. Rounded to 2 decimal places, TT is 1.15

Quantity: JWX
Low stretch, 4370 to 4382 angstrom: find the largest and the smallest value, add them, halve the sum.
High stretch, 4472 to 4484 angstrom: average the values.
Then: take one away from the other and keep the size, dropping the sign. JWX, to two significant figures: 1.7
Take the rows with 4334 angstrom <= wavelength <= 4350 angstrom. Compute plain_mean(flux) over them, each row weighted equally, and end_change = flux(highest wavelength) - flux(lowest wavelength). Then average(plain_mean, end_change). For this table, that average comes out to 4.2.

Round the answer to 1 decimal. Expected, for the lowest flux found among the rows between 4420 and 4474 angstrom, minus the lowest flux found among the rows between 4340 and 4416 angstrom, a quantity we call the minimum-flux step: 2.4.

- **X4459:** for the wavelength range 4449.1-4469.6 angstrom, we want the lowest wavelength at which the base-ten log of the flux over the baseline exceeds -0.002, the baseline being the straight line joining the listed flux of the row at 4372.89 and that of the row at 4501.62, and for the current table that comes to 4450.09 angstrom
